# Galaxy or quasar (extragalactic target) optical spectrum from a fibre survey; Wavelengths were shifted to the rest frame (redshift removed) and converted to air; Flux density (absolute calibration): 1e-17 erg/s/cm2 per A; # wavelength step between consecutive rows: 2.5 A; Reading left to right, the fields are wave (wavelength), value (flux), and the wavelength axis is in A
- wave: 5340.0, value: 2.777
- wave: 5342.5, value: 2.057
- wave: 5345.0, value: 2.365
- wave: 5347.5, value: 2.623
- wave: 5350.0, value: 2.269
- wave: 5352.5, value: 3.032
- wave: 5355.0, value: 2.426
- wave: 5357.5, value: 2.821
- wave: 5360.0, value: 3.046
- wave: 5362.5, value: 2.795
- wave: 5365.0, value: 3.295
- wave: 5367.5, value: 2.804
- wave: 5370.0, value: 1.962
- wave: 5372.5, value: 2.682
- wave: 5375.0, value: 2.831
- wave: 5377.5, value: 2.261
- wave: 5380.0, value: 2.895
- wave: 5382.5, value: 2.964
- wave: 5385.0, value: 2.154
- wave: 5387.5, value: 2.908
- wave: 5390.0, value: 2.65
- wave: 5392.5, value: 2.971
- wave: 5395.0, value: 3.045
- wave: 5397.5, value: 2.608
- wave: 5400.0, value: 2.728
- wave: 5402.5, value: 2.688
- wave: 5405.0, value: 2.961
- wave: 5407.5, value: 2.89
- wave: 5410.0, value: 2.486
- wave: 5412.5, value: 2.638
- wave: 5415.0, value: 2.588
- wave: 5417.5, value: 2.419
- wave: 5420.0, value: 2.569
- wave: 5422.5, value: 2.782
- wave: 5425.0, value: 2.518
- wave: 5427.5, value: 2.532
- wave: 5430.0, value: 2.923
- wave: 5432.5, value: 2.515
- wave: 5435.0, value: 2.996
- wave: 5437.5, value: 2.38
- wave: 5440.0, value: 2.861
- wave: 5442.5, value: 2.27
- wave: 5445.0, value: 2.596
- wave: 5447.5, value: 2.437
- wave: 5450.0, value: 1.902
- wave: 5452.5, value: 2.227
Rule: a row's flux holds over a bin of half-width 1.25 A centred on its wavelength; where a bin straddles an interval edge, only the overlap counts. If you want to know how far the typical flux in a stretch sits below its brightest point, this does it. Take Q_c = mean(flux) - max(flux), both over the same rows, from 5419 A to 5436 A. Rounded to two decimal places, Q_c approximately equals -0.31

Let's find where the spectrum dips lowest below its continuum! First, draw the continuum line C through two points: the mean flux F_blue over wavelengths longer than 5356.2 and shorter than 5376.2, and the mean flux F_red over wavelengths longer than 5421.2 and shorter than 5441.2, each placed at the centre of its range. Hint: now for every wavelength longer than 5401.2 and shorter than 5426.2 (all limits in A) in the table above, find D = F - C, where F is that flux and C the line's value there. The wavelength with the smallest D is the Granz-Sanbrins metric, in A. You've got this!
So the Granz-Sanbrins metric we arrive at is 5417.5 A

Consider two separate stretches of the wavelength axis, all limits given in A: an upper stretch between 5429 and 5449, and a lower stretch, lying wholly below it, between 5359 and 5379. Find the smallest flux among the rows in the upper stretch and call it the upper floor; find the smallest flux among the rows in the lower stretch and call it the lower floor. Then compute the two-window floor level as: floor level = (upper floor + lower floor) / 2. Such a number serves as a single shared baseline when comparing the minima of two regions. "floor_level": 2.12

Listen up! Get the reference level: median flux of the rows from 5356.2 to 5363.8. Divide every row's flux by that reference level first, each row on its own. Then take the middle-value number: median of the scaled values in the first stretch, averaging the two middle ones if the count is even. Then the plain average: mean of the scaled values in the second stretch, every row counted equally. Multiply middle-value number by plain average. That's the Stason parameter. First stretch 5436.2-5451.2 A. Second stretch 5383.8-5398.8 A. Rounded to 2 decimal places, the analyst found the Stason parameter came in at 0.82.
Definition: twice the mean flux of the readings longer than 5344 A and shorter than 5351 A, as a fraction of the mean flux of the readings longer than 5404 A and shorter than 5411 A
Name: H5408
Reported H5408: 1.7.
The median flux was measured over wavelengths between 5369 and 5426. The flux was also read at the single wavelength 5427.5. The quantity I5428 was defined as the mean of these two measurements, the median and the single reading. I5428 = 2.61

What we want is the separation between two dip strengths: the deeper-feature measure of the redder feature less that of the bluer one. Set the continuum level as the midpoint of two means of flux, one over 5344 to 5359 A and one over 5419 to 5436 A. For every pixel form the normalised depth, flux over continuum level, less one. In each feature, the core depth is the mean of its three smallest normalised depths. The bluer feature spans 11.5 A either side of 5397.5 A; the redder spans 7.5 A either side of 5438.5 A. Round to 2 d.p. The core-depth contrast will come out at -0.10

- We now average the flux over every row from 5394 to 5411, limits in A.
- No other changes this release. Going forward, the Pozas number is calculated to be 2.77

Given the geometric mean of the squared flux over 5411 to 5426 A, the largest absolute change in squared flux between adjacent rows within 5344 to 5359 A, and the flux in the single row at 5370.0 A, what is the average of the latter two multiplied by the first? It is 20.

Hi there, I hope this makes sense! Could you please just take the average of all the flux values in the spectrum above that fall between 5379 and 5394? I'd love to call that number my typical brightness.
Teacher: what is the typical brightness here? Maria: 2.76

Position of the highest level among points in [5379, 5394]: 5392.5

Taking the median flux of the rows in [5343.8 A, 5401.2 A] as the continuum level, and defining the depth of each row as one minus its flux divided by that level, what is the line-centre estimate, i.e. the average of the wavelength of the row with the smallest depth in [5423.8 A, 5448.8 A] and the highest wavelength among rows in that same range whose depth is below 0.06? 5437.5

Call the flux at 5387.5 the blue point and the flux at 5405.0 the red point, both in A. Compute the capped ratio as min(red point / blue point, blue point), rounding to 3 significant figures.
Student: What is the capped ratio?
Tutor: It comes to 1.02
